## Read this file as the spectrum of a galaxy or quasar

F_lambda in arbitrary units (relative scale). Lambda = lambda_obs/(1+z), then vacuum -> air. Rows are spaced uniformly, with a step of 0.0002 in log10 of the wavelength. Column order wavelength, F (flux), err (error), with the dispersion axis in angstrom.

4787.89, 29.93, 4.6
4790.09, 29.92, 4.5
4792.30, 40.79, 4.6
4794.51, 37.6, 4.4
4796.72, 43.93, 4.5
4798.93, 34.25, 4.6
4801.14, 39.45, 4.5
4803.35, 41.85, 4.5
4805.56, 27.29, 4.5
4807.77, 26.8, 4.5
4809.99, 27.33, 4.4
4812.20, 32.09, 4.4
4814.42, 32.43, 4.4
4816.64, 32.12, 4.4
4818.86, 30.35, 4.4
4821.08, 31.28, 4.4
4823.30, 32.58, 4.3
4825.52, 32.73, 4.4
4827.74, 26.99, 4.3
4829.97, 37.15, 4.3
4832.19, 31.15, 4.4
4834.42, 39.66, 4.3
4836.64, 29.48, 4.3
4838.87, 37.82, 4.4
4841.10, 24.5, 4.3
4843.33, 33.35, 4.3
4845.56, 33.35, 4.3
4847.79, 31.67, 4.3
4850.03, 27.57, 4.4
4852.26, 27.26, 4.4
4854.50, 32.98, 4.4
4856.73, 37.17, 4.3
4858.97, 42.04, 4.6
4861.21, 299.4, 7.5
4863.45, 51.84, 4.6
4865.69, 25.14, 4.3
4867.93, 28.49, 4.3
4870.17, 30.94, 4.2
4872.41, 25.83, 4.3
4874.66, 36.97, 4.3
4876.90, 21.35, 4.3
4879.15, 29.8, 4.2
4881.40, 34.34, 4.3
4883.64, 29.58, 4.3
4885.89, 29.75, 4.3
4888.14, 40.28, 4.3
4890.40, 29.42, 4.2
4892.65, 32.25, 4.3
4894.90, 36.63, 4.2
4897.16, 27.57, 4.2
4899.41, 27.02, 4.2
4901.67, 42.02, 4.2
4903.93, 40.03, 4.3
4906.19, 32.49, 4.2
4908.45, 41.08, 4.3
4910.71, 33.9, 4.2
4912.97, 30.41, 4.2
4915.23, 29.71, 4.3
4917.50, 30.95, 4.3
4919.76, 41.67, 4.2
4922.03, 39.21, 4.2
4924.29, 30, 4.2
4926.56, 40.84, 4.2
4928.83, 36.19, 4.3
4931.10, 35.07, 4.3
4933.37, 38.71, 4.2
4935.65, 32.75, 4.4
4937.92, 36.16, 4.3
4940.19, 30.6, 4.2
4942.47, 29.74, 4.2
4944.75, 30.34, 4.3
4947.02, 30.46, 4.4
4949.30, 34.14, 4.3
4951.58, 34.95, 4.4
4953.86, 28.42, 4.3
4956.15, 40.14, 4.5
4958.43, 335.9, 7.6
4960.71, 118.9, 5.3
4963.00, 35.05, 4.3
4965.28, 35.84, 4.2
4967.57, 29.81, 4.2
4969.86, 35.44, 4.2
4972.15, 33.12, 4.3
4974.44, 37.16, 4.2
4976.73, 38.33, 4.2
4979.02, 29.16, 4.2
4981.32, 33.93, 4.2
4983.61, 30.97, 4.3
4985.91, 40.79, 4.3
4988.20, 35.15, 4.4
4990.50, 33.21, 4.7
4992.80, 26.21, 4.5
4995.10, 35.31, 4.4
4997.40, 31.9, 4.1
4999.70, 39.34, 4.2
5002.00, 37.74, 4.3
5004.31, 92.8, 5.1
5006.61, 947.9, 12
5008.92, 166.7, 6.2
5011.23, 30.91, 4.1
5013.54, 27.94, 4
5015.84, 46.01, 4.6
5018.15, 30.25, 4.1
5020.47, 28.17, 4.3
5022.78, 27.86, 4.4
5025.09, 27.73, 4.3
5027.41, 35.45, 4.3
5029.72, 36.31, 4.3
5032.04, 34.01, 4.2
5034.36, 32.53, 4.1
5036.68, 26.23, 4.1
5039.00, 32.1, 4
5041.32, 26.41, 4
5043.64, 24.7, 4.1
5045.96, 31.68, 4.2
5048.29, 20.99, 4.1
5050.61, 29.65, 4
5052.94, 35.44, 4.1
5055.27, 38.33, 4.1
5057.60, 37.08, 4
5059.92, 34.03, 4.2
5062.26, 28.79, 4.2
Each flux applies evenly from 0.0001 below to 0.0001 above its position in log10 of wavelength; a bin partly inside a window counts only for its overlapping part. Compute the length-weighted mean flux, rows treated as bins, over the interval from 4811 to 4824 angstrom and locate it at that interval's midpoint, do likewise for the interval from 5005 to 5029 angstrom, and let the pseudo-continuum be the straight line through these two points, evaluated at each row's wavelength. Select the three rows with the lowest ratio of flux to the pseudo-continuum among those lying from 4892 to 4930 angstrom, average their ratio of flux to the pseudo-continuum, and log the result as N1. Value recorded 0.36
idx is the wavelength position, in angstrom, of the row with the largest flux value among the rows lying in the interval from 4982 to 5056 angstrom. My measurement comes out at 5006.61 angstrom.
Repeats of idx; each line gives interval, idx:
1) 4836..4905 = 4861.21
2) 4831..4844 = 4834.42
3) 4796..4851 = 4796.72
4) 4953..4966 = 4958.43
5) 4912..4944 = 4919.76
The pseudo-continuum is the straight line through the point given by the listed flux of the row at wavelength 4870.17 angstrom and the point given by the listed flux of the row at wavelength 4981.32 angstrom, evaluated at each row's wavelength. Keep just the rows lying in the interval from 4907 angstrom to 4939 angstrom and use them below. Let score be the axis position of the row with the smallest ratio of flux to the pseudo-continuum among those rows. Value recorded 4915.23 angstrom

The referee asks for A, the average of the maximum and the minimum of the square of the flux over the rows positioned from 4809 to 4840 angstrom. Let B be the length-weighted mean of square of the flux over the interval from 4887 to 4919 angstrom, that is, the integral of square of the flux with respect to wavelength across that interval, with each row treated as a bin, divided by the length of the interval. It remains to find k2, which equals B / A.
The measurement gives 1.0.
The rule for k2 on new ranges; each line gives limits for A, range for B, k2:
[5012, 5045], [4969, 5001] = 0.9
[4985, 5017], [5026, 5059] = 0.0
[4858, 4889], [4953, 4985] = 0.2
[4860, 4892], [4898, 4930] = 0.0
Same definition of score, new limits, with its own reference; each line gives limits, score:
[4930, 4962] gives 4953.86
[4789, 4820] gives 4807.77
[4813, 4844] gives 4841.10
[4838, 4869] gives 4841.10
